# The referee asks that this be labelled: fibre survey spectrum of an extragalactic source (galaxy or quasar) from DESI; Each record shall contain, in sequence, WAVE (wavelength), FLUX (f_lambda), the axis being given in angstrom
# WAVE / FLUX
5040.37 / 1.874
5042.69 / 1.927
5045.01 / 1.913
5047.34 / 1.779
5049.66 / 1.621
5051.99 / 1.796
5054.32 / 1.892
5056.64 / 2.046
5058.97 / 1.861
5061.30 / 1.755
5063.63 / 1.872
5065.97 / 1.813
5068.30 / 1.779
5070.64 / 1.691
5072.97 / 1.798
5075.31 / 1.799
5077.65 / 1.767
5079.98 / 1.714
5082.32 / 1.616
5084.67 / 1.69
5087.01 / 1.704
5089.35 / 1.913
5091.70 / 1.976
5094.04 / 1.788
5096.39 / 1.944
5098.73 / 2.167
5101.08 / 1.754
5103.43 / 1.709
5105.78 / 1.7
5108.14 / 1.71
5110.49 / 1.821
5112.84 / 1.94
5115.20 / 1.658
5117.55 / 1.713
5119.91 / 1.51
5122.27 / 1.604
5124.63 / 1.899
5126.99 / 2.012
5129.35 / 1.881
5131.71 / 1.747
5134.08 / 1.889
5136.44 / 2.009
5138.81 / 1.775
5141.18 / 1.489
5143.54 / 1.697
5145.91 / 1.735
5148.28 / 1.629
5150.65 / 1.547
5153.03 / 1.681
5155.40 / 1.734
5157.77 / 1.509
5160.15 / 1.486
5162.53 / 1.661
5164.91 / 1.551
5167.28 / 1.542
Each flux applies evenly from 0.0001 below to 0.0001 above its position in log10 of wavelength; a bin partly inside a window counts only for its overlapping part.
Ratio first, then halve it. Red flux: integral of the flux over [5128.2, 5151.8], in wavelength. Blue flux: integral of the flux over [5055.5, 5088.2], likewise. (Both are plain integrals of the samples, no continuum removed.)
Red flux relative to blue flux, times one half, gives 0.35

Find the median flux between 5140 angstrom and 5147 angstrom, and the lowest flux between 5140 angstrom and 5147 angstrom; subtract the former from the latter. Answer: -0.21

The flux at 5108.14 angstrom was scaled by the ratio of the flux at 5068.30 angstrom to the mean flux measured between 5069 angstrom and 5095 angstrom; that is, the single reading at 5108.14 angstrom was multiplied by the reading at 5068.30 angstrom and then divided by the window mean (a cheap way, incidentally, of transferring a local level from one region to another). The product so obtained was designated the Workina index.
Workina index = 1.72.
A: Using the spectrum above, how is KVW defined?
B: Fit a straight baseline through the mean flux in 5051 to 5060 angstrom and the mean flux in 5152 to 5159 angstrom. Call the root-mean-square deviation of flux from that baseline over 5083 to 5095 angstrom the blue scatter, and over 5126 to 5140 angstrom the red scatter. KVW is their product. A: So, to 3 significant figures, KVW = 0.0250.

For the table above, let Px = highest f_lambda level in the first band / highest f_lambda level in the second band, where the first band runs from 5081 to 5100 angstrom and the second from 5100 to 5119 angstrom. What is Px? 1.12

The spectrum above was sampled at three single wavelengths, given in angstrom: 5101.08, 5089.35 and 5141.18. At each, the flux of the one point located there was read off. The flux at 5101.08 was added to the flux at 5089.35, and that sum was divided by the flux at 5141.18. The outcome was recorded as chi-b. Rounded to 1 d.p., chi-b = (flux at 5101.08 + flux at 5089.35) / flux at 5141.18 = 2.5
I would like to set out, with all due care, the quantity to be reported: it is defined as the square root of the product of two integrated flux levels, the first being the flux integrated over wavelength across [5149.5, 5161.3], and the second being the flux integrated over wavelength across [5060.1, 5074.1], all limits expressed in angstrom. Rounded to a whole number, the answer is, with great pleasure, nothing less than 22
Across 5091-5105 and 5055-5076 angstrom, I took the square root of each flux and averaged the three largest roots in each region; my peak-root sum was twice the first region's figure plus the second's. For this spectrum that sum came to 4.24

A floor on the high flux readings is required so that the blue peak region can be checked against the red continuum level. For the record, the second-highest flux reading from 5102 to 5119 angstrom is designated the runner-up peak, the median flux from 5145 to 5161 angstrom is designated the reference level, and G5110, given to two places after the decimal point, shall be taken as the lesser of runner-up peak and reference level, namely 1.63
